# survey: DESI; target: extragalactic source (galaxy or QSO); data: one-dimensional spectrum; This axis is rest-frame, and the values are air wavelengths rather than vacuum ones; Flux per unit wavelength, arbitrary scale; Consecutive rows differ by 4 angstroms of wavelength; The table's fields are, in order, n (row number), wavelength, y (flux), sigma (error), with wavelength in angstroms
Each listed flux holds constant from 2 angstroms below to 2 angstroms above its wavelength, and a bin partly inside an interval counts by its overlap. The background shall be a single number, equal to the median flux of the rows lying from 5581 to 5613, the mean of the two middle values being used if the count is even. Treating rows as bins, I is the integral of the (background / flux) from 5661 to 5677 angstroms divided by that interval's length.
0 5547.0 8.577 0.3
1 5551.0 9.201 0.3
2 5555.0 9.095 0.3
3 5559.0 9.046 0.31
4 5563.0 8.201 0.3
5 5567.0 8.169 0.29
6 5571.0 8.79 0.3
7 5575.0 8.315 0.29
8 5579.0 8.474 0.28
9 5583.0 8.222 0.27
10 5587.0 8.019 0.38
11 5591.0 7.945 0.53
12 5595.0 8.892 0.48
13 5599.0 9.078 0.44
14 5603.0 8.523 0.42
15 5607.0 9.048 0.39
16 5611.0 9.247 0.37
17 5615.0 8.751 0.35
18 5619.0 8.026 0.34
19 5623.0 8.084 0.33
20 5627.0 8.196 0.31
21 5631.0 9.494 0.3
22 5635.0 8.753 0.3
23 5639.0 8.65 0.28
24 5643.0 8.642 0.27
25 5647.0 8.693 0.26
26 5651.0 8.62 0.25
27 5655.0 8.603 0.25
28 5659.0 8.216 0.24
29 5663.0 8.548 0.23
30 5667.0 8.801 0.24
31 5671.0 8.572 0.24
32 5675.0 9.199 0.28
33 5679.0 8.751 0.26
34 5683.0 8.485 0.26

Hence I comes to 0.99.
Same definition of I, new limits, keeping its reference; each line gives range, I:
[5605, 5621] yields 1.00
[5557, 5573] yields 1.02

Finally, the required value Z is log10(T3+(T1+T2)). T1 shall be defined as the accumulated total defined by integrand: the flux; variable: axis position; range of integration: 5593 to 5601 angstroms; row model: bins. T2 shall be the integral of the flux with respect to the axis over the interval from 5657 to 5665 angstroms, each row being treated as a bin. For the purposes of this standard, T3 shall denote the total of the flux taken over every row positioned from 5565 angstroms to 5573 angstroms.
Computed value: 2.193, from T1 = 71.9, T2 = 67.1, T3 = 17.0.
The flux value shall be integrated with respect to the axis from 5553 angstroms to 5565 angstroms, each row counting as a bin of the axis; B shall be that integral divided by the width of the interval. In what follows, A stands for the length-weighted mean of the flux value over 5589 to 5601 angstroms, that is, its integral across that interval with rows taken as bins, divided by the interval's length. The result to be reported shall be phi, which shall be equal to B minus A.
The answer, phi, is 0.1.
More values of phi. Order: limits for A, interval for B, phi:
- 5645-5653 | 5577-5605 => -0.2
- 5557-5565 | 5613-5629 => -0.4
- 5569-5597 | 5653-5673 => 0.2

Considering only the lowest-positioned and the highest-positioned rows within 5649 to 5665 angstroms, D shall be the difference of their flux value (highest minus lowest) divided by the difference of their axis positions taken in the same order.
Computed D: -0.01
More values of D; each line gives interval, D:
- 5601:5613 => 0.09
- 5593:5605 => -0.05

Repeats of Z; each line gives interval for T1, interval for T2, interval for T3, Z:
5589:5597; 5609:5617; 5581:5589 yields 2.192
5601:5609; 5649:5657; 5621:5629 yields 2.192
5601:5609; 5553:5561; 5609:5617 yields 2.206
